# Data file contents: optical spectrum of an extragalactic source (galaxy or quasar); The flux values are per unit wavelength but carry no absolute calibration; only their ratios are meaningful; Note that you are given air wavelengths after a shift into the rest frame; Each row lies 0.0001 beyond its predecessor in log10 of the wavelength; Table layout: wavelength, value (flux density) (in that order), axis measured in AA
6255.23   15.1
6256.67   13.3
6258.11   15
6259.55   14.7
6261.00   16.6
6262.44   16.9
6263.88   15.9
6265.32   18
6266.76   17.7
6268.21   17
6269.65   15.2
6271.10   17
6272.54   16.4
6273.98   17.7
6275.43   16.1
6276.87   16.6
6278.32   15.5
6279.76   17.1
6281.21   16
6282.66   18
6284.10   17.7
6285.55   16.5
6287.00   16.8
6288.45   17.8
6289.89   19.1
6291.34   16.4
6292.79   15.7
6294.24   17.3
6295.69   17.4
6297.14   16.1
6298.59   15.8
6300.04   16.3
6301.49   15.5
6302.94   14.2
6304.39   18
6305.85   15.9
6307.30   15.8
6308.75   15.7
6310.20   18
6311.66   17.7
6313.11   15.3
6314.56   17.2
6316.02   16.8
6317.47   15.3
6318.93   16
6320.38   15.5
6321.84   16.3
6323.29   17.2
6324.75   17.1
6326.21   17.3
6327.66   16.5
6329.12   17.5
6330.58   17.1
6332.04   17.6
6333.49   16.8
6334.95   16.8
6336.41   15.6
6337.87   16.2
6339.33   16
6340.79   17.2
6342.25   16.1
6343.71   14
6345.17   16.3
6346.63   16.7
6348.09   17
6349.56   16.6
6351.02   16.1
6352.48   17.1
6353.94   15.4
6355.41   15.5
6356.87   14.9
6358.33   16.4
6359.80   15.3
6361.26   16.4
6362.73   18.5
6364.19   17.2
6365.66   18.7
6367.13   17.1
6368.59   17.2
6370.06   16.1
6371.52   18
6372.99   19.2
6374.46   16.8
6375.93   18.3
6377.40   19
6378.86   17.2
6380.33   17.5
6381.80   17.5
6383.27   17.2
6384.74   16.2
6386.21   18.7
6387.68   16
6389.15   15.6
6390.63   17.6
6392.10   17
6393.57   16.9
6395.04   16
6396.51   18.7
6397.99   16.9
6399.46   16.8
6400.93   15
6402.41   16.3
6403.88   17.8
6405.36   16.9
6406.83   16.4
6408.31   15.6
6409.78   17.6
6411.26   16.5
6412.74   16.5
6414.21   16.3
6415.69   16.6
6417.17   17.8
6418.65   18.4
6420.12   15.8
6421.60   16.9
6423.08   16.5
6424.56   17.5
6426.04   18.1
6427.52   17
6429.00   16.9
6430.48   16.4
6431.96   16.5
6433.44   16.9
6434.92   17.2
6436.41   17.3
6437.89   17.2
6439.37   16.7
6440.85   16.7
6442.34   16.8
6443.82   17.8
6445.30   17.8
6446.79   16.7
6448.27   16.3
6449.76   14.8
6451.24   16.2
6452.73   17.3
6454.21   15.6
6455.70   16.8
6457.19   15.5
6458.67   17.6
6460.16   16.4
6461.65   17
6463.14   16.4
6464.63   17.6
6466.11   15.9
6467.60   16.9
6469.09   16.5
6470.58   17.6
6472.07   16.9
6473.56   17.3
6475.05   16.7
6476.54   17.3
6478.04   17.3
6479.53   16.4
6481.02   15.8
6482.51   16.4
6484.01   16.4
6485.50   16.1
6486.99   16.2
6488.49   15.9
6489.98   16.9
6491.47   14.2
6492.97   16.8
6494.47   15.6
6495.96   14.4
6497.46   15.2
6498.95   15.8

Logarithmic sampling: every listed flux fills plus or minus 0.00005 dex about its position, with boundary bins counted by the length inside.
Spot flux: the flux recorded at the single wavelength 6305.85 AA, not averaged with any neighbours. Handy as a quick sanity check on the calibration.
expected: 15.9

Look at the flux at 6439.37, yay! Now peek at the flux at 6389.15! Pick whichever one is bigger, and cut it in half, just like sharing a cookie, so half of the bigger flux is 8.35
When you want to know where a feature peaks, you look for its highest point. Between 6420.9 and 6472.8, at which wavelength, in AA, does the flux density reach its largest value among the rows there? 6426.04 AA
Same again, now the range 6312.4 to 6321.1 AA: 6314.56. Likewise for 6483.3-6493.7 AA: 6489.98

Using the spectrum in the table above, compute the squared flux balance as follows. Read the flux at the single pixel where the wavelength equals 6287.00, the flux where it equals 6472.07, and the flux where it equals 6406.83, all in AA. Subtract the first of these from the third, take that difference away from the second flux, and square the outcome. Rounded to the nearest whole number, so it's 299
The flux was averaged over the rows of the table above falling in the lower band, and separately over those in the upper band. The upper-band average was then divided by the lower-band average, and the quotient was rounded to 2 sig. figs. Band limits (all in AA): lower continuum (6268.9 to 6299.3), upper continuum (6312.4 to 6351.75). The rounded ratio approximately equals 0.98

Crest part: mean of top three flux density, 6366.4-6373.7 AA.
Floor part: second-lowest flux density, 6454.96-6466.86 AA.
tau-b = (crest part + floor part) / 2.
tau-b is 17.0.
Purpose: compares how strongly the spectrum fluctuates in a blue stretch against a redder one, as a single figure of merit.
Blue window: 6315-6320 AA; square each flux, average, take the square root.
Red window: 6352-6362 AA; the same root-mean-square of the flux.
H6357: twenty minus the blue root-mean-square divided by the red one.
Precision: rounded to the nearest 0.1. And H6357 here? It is 19.0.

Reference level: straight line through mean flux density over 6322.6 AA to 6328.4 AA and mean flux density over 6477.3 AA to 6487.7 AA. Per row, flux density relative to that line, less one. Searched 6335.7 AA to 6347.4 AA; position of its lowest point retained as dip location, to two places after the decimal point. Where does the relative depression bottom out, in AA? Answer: 6343.71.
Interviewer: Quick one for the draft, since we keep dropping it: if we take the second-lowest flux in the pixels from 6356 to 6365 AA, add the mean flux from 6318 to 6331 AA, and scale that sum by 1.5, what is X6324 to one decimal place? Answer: 48.0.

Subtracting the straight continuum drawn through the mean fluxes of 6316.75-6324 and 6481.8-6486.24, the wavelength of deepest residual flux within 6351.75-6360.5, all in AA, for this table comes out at 6356.87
